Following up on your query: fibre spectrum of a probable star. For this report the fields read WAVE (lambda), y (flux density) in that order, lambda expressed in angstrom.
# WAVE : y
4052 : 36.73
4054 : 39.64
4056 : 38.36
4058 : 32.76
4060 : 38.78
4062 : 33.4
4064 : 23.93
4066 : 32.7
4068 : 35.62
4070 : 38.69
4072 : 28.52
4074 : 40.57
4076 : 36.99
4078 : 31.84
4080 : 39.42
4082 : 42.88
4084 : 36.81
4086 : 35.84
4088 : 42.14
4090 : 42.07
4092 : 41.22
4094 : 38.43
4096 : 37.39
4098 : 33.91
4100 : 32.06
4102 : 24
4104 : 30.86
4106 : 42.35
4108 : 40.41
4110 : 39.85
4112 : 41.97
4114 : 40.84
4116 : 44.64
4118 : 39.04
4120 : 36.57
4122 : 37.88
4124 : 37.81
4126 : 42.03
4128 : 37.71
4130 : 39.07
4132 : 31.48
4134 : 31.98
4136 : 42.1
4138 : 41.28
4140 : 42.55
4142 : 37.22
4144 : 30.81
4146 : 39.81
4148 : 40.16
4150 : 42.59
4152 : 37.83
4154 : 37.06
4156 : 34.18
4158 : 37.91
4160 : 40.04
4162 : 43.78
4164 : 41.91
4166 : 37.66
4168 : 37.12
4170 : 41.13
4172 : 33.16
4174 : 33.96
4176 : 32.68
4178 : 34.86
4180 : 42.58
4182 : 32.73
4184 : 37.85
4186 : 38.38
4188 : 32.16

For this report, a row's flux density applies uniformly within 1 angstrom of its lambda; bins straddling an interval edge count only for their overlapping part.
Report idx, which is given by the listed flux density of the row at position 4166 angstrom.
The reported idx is 37.66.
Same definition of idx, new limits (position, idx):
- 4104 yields 30.86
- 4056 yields 38.36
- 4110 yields 39.85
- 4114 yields 40.84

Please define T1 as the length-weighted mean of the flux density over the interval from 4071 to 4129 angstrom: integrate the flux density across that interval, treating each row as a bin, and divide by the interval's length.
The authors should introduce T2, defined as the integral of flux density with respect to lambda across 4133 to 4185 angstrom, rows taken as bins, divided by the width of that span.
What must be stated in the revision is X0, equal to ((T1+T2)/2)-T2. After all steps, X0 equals 0.0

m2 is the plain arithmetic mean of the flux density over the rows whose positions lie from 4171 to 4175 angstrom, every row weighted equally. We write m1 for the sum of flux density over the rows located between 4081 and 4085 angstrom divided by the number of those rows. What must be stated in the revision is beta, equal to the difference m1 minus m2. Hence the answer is 6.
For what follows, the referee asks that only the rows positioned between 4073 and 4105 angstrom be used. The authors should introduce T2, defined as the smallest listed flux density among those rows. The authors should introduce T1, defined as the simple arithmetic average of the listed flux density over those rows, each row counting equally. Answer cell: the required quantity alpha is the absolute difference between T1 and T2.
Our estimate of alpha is 13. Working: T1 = 36.7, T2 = 24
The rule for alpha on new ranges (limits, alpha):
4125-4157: 7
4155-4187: 5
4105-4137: 8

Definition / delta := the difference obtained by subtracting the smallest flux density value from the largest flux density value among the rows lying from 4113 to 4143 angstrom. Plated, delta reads 13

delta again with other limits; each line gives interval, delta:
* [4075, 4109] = 19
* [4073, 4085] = 11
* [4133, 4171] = 13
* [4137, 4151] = 12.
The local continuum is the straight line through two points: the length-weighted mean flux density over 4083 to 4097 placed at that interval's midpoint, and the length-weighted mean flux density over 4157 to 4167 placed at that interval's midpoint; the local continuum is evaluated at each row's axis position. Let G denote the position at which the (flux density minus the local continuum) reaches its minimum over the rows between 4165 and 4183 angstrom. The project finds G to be 4182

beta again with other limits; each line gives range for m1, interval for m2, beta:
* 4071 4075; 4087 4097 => -6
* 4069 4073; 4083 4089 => -5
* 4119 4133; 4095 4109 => 3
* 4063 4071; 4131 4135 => 1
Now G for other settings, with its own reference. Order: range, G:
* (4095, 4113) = 4102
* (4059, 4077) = 4064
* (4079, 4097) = 4086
